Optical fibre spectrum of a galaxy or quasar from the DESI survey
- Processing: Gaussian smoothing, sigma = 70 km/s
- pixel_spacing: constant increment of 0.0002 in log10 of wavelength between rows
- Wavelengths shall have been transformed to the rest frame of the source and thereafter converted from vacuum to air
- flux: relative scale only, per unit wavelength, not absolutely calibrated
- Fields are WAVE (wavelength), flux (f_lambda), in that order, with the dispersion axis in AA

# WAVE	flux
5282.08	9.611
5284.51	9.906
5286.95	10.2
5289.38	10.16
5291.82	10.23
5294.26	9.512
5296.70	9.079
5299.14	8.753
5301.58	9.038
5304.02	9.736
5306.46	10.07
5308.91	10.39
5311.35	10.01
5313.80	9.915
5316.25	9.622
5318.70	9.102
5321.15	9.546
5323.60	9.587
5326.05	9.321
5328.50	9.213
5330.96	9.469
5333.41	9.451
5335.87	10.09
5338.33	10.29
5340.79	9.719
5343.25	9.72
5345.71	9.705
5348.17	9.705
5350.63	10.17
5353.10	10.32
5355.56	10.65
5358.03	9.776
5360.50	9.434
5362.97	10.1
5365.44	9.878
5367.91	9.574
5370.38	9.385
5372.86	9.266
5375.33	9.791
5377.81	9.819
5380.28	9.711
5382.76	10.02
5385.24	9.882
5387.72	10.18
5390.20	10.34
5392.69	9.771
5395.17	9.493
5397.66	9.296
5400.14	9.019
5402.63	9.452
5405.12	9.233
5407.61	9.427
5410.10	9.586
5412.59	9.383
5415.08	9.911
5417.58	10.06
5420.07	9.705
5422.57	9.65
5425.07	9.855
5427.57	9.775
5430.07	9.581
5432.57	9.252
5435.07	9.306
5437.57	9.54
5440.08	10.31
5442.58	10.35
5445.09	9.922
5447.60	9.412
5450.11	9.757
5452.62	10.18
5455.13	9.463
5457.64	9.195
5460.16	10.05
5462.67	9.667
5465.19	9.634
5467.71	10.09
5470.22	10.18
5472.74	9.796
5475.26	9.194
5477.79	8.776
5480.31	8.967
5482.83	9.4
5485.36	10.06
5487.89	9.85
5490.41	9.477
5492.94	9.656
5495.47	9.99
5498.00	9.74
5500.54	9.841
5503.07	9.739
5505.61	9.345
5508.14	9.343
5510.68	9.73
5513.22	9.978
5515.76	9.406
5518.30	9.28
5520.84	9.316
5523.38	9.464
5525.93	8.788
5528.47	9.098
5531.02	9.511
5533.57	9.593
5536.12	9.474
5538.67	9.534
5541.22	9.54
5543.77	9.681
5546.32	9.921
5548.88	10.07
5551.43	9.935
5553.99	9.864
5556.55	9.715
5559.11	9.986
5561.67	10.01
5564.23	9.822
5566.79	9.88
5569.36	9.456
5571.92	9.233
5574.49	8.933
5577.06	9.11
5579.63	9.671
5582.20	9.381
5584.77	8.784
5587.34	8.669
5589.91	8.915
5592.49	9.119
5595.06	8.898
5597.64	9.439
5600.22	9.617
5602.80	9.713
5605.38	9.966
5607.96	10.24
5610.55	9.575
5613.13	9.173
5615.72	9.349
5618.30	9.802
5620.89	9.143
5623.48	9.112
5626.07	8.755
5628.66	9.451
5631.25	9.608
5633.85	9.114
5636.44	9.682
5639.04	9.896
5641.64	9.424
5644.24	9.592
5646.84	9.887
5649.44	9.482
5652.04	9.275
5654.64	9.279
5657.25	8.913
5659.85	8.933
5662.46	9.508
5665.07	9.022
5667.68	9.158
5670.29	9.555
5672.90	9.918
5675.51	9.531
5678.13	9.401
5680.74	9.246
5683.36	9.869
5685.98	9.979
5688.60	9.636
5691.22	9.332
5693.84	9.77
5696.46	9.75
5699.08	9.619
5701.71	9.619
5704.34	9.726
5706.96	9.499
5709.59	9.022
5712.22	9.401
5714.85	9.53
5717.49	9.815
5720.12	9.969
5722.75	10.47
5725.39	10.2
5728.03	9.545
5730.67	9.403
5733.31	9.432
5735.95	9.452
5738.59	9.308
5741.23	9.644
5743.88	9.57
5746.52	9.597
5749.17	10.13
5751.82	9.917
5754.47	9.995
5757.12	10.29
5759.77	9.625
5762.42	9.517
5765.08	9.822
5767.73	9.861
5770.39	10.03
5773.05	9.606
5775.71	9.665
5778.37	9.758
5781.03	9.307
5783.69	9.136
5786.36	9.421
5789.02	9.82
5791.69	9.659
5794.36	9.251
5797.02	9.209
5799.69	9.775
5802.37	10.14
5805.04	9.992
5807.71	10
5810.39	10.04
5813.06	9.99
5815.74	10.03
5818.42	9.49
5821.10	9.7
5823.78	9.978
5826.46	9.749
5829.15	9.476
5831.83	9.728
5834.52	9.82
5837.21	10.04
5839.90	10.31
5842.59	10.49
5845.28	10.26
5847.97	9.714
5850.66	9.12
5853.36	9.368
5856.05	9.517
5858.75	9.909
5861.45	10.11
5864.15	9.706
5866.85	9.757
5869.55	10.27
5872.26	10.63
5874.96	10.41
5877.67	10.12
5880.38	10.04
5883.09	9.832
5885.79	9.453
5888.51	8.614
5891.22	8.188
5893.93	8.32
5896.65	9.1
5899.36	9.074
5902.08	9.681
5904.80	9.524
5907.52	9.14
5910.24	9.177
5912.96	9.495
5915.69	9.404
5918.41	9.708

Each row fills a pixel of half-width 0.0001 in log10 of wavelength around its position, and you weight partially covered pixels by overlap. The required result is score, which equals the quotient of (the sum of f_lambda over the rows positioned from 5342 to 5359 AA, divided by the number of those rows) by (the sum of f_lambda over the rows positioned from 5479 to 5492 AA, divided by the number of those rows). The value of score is 1.05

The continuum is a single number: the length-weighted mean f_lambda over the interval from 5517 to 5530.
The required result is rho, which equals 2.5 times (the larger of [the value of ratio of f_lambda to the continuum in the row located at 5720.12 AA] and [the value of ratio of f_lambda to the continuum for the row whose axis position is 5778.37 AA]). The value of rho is 2.71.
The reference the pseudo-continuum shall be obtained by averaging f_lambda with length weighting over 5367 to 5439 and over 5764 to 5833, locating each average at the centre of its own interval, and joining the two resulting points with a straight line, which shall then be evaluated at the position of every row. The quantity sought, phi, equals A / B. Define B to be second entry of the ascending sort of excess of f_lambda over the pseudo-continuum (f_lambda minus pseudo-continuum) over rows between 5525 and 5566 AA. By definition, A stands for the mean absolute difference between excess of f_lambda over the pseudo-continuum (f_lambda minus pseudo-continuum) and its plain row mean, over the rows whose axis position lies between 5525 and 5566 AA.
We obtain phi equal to -0.46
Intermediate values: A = 0.257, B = -0.56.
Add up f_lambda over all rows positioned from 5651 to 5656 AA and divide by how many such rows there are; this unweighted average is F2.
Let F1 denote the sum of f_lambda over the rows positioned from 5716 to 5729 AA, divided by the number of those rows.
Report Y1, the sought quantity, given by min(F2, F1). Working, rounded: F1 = 10.0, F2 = 9.28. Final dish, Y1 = 9.3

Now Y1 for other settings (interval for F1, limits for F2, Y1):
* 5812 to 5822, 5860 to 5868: 9.8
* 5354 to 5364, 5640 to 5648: 9.6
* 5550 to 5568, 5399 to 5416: 9.4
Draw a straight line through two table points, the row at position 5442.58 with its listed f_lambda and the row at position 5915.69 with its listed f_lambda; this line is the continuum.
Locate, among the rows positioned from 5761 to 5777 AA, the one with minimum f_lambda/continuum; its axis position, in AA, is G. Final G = 5762.42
